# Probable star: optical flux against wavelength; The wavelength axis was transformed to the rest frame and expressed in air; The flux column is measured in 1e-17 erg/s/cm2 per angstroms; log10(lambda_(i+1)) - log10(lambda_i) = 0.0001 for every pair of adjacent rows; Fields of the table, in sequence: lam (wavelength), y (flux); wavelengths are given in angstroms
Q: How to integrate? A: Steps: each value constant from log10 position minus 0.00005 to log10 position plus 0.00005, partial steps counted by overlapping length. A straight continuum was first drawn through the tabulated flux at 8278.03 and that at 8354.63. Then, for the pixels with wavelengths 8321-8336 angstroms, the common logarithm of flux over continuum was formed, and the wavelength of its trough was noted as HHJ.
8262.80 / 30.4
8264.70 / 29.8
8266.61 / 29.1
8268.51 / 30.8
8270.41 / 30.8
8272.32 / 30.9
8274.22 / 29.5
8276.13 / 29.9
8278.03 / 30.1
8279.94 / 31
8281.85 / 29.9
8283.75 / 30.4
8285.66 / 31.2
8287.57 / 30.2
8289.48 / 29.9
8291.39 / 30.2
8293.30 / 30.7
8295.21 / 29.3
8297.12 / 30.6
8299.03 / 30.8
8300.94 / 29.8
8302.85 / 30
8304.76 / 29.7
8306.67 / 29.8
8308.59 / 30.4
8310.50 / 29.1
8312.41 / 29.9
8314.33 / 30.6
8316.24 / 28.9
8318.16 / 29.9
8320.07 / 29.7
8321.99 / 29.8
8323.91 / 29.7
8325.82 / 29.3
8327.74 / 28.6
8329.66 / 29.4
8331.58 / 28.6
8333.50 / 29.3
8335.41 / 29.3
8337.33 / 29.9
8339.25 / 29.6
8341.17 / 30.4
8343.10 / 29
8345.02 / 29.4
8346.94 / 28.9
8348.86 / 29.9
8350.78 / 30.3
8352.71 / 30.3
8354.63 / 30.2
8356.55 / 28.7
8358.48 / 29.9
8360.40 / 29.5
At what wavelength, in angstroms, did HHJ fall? 8331.58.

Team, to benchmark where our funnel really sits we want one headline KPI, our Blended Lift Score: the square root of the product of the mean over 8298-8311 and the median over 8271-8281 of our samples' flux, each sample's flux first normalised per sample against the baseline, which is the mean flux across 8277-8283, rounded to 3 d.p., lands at 0.990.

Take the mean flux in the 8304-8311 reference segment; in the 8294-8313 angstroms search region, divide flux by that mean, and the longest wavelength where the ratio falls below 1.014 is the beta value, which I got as 8312.41 angstroms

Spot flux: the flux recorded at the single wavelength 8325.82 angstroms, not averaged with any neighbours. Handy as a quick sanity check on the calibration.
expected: 29.3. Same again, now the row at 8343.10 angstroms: 29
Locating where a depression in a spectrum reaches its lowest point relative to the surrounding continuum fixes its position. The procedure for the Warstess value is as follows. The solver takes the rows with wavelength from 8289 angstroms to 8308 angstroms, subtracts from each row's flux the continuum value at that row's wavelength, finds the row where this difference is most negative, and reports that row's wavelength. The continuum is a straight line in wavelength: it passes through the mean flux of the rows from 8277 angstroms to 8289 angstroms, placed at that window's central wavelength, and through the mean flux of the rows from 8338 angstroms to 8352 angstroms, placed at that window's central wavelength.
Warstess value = 8295.21 angstroms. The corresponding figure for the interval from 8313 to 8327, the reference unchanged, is 8316.24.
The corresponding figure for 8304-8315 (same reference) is 8310.50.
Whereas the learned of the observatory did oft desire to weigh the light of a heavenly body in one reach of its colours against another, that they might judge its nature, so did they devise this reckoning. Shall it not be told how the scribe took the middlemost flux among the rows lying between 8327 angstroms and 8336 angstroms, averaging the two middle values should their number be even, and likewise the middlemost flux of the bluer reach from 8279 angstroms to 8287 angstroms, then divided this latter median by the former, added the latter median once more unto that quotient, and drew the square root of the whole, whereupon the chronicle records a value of 5.63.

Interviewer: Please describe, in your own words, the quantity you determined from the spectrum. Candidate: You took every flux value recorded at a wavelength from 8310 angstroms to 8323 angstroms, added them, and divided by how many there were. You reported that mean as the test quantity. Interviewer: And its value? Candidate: 29.7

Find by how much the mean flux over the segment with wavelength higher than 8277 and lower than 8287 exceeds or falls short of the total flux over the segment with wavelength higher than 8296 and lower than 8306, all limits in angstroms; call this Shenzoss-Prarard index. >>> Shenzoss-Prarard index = -120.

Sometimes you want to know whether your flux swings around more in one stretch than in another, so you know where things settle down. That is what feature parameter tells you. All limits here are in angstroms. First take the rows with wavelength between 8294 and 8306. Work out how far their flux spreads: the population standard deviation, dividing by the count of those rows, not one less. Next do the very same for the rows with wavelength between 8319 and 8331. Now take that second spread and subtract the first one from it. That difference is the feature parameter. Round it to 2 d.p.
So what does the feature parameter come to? -0.11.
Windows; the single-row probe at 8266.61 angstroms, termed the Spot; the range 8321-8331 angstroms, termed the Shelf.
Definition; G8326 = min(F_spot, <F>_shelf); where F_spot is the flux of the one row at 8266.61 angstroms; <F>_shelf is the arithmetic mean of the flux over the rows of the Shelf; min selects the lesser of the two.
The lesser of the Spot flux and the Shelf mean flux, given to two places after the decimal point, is 29.10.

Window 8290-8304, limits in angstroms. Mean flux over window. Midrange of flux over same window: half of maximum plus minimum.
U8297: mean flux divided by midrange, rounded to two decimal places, 1.00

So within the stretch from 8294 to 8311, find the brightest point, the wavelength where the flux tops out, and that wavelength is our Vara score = 8299.03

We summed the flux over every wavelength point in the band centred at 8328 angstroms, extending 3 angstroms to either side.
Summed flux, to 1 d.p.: 87.3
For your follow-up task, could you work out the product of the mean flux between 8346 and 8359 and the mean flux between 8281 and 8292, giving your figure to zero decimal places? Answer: 901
